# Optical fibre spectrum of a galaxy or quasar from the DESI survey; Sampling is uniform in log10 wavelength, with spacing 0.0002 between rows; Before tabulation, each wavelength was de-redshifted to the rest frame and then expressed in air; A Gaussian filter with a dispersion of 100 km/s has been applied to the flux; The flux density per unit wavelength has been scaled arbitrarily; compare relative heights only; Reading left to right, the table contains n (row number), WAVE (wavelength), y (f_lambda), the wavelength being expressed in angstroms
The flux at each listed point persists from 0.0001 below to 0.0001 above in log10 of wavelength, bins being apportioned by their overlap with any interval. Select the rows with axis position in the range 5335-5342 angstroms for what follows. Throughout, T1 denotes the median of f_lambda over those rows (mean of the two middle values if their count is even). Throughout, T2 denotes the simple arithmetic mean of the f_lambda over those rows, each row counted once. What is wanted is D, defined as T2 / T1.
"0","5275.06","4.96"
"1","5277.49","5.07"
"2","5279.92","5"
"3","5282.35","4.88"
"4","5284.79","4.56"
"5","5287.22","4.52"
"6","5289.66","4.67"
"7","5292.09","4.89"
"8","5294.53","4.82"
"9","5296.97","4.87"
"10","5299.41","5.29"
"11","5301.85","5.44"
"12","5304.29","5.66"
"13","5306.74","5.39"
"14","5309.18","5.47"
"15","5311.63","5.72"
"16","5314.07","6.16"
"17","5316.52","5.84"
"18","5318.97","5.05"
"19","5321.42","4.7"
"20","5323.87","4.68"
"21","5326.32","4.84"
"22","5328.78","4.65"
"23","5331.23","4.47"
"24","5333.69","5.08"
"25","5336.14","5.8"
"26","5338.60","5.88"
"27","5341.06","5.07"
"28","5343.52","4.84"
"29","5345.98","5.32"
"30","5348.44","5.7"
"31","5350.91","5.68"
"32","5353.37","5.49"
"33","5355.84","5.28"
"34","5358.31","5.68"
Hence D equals 0.96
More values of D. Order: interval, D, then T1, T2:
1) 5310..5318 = 1.01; 5.84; 5.91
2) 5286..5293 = 1.00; 4.67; 4.69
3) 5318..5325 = 1.02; 4.70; 4.81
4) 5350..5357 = 1.00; 5.49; 5.48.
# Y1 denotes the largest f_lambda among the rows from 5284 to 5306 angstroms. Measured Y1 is 5.66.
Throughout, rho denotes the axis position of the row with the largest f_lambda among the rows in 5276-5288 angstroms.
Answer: 5277.49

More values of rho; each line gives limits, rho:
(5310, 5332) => 5314.07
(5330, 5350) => 5338.60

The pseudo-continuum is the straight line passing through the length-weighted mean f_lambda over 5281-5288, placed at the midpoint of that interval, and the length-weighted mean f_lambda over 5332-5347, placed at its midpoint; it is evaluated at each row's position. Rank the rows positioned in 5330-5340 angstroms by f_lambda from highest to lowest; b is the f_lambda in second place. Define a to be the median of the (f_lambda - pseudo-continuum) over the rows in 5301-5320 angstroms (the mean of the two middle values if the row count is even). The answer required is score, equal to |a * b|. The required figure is 4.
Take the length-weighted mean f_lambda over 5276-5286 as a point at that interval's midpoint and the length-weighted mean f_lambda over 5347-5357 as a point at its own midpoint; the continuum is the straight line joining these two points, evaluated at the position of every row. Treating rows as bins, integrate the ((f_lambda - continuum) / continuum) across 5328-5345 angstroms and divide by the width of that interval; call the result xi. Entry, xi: -0.05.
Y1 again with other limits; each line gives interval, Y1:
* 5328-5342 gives 5.88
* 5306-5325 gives 6.16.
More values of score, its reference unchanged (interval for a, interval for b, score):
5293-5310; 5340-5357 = 3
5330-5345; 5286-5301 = 1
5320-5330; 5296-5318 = 2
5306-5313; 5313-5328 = 3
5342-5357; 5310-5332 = 0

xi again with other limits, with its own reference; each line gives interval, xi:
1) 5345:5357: 0.00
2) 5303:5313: 0.09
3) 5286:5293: -0.06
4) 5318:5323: -0.07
